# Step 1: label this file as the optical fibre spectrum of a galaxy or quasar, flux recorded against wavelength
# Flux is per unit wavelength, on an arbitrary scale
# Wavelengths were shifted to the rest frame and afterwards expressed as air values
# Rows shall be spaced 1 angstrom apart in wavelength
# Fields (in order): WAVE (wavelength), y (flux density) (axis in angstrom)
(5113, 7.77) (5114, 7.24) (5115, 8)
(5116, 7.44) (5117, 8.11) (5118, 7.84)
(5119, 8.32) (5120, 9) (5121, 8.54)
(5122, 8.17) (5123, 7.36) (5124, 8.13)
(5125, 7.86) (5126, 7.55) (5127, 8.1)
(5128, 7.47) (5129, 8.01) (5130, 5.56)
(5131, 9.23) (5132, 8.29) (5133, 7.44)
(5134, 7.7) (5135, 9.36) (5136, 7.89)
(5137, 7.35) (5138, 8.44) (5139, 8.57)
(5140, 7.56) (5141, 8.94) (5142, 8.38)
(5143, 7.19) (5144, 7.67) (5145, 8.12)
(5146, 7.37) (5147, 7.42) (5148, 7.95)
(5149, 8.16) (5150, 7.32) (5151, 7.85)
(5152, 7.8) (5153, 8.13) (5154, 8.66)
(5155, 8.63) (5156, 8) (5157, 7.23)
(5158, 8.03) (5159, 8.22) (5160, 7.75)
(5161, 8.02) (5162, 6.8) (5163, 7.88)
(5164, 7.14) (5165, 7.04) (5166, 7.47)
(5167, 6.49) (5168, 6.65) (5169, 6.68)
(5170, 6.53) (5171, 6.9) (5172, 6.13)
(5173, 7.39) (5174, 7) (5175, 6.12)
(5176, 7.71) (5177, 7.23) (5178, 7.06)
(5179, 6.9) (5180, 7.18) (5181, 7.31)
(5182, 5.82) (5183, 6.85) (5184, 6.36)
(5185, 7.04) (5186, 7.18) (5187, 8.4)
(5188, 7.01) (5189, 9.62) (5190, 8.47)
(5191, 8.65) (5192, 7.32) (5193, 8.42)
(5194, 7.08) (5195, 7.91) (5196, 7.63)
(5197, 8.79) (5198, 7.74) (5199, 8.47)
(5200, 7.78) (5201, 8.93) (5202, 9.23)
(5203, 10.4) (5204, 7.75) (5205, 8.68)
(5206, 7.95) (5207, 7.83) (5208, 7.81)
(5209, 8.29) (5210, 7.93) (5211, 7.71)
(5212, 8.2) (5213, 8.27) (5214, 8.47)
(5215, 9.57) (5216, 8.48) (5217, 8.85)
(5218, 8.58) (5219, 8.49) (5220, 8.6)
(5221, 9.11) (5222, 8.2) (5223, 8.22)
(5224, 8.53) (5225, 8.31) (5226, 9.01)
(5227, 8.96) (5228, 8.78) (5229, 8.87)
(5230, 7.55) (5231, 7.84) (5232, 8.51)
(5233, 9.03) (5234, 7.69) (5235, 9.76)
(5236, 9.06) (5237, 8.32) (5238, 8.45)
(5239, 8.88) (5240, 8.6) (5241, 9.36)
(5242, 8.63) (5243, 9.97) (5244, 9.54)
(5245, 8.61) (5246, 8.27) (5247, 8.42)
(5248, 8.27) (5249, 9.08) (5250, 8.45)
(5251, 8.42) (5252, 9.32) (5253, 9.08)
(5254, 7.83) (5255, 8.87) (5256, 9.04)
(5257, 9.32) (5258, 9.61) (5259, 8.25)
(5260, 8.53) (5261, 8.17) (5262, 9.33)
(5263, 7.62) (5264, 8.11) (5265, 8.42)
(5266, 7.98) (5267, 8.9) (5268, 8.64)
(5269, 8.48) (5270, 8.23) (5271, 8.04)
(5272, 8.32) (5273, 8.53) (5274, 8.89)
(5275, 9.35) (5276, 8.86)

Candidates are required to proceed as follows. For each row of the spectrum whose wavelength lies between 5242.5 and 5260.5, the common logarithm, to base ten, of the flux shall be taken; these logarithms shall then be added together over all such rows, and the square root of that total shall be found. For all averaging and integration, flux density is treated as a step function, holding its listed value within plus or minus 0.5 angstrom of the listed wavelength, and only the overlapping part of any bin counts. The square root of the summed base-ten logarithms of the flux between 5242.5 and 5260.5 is 4.12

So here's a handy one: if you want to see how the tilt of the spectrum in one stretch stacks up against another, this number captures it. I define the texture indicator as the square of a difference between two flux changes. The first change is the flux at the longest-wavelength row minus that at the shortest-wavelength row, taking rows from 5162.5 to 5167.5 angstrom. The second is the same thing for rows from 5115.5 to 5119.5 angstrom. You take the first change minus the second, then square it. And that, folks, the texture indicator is 5.2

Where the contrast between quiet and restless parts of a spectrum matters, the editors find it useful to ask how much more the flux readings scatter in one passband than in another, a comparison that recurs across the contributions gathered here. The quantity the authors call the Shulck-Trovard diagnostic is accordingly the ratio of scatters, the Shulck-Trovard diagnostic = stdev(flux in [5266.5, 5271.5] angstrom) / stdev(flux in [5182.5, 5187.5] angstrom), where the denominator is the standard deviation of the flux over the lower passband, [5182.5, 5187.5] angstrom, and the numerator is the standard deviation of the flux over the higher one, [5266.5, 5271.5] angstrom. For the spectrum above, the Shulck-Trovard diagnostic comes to 0.45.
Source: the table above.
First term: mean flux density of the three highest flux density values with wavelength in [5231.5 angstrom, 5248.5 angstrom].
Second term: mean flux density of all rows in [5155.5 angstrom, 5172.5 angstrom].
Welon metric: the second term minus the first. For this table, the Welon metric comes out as -2.5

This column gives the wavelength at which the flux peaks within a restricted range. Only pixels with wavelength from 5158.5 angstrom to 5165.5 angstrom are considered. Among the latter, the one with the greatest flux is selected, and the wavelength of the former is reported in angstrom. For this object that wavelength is 5159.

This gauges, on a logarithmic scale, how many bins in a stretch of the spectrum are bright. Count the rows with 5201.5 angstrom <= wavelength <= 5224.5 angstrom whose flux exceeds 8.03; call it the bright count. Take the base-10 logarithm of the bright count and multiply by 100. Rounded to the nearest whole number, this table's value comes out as 123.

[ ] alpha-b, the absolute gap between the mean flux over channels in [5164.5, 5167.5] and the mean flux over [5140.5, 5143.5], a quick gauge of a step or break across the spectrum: 1.2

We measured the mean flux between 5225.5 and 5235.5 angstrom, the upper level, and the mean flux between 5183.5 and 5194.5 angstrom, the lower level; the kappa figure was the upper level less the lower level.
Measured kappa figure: 0.82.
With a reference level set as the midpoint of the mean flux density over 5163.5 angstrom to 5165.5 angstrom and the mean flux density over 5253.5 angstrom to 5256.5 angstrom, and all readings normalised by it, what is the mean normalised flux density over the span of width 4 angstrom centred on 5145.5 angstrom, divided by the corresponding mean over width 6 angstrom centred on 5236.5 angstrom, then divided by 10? 0.088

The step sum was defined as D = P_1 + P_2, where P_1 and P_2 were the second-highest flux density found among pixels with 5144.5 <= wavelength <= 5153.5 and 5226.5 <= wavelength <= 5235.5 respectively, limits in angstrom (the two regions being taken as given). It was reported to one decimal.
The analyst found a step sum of 17.2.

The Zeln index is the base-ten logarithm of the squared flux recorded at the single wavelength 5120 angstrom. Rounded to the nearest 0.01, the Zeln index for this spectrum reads 1.91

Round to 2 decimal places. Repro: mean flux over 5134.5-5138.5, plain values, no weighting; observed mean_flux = 8.26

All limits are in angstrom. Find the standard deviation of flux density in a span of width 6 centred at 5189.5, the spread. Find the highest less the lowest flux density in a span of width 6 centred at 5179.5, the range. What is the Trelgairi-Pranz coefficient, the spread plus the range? 2.4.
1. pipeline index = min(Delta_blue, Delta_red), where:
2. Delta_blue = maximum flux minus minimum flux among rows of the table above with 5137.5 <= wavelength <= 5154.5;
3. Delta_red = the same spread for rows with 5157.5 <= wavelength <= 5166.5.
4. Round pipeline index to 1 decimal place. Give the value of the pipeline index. 1.4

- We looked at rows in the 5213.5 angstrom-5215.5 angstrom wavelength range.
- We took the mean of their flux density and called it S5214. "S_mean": 9.02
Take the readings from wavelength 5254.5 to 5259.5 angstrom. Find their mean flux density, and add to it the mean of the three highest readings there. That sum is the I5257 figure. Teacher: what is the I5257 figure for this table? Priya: 18.3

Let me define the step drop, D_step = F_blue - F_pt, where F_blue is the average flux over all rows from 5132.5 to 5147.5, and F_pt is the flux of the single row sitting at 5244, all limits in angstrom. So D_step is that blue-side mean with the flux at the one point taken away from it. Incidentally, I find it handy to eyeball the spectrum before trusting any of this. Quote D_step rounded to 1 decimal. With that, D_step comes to -1.6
